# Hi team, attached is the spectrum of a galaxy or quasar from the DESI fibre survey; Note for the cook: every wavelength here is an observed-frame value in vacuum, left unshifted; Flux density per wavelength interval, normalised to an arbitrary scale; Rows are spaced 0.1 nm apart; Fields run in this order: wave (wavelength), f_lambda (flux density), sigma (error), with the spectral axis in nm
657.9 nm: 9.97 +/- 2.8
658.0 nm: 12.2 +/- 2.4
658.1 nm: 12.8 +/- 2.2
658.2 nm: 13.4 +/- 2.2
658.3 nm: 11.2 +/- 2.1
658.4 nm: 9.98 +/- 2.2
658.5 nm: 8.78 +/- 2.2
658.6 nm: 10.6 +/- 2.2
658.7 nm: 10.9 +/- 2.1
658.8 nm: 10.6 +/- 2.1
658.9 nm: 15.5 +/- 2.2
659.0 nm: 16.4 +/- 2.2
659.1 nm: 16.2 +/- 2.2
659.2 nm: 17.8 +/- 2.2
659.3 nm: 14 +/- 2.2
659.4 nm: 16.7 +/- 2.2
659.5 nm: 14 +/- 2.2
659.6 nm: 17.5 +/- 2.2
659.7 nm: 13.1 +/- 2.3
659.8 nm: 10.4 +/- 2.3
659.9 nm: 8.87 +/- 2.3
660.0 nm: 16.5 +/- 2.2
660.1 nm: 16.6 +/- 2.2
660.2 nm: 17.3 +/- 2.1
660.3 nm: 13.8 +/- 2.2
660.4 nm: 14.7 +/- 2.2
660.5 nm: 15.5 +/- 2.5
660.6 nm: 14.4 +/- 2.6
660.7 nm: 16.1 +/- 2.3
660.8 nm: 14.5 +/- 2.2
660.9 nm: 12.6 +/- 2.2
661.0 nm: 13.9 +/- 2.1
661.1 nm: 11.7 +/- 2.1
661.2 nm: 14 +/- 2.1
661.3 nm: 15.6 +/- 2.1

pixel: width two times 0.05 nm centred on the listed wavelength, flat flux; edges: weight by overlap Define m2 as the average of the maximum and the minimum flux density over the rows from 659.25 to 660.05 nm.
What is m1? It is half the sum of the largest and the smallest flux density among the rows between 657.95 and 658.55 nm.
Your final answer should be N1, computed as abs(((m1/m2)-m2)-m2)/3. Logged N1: 8.5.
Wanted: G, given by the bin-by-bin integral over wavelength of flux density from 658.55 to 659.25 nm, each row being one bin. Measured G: 9.8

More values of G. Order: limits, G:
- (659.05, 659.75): 10.9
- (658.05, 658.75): 7.8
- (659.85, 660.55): 10.3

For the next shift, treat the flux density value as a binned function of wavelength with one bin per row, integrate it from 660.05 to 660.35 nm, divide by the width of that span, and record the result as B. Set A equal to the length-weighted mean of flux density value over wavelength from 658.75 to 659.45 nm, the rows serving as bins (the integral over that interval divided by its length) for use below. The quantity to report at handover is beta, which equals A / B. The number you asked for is 0.96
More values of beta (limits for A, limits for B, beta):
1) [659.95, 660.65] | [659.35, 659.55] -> 1.01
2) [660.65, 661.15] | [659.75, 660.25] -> 0.99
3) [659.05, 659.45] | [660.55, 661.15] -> 1.17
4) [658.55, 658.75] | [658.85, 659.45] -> 0.67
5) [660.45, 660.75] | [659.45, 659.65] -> 0.97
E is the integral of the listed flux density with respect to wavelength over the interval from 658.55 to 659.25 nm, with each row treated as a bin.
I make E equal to 9.8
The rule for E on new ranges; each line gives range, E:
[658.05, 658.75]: 7.8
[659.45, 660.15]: 9.7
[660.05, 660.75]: 10.8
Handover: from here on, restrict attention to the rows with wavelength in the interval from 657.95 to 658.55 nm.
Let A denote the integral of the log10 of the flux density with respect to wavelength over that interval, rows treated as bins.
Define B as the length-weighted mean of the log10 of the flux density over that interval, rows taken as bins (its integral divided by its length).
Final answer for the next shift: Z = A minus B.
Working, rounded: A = 0.63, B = 1.05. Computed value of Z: -0.42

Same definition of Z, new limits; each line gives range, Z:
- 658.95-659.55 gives -0.48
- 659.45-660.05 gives -0.45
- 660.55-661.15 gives -0.46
